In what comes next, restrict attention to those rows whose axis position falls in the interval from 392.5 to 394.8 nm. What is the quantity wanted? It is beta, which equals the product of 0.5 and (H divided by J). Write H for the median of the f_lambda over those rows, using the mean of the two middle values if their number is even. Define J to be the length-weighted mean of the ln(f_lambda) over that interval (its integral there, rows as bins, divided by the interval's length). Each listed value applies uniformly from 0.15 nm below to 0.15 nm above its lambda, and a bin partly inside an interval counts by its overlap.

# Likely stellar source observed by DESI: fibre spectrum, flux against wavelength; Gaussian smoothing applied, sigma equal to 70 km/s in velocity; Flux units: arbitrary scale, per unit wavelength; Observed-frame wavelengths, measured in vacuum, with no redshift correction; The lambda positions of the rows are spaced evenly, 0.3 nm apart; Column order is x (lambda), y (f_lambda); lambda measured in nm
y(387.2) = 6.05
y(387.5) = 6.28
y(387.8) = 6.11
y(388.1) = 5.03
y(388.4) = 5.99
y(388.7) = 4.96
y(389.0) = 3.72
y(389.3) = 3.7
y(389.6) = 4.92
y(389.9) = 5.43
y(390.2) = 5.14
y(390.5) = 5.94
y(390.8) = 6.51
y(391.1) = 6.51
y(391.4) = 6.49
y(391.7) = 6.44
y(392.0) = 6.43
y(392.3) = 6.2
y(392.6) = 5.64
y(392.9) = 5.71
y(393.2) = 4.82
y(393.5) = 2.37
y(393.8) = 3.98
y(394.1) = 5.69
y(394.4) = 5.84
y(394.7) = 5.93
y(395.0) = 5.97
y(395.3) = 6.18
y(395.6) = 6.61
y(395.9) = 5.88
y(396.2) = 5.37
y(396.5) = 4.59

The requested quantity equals 1.81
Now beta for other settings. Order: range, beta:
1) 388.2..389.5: 1.44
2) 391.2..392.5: 1.74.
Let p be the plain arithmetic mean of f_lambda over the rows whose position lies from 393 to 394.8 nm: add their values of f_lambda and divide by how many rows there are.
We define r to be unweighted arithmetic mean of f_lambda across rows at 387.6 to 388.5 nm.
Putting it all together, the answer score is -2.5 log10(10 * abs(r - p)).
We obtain -2.4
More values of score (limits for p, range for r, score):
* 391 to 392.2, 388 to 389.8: -3.1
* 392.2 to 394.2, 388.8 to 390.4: -1.3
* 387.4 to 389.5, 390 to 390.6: -1.6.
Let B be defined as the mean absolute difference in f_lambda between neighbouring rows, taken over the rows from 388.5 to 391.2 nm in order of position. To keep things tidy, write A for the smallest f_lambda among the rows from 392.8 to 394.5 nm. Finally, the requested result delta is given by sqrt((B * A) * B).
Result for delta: 0.9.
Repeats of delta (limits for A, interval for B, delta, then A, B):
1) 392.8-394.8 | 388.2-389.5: 1.2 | 2.37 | 0.8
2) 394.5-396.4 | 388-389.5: 1.9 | 5.37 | 0.8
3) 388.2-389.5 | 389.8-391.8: 0.6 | 3.7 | 0.3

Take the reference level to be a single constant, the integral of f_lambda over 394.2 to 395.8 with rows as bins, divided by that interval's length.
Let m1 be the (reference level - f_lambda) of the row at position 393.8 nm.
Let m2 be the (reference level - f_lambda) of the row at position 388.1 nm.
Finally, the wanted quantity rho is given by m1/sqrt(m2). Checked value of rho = 2.0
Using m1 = 2.1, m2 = 1.06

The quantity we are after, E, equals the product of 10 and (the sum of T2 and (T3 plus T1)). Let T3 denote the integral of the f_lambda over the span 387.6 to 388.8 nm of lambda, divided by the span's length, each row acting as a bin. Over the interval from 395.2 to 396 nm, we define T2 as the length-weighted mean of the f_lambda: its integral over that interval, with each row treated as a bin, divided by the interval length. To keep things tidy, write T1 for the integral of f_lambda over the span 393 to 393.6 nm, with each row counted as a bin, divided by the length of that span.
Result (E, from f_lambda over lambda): 157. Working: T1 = 3.9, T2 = 6.2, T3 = 5.6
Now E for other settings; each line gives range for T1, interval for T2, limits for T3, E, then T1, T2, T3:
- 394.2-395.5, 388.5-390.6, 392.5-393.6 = 155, 6.0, 4.8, 4.7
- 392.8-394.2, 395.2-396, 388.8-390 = 151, 4.4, 6.2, 4.4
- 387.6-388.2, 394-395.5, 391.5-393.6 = 171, 5.7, 6.0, 5.5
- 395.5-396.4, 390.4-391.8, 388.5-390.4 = 169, 5.8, 6.4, 4.7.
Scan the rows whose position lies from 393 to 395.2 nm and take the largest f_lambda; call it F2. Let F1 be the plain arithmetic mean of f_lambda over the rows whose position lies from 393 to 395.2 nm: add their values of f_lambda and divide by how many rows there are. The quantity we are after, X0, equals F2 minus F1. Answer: 1.03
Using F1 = 4.9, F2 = 5.97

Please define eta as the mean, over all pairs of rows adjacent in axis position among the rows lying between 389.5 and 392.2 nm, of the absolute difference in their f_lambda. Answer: 0.3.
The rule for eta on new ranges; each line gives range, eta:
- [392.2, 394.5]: 1.1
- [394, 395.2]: 0.1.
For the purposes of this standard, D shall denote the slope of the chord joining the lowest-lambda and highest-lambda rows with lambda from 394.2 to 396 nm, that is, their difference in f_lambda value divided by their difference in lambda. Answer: 0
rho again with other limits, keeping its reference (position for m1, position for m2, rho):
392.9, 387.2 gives 2.0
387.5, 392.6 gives -0.3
